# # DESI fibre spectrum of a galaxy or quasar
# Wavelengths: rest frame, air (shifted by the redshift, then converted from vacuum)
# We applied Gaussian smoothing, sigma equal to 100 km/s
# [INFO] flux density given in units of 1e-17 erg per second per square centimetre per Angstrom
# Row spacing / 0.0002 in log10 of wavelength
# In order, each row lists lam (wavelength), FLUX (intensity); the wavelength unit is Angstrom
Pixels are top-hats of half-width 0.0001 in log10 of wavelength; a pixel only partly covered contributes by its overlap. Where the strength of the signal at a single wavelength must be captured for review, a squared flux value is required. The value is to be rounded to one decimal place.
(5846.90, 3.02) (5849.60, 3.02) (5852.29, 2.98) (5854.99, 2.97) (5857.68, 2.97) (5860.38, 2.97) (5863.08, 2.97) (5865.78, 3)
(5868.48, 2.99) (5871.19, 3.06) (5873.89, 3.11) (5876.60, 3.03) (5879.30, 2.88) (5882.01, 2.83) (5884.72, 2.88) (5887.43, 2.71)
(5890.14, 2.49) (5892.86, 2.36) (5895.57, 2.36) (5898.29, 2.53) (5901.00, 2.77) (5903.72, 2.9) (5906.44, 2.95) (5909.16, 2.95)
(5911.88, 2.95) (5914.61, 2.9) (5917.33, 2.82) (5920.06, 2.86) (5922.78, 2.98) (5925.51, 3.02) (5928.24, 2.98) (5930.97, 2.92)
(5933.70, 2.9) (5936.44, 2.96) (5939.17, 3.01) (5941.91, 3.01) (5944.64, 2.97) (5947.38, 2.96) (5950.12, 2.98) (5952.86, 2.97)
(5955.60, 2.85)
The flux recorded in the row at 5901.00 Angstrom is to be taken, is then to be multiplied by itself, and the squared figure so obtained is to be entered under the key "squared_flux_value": 7.7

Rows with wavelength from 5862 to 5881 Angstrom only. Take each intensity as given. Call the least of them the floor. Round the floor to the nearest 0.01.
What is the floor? 2.88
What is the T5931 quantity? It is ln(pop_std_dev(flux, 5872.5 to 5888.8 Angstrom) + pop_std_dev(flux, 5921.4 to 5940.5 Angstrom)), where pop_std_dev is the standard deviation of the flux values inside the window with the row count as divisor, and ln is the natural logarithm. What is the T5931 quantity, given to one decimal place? -1.8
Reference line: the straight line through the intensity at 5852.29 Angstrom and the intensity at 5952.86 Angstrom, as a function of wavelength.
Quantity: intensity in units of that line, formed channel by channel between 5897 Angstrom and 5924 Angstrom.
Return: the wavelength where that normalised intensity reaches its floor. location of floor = 5898.29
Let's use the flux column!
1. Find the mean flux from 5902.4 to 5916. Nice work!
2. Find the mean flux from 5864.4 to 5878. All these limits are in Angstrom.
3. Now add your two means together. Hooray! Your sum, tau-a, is 5.97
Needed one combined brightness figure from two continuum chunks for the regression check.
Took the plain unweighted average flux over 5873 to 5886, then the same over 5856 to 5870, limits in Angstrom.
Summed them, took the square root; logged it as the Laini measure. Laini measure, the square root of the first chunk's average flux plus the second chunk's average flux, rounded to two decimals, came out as 2.43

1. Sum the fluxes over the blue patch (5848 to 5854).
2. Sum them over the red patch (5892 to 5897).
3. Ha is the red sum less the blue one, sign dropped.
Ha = 1.3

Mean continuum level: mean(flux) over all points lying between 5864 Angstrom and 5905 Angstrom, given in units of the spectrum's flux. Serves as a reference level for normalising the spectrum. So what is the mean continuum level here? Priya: 2.79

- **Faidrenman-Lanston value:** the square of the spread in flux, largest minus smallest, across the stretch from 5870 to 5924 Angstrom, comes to 0.6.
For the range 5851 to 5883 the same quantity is 0.1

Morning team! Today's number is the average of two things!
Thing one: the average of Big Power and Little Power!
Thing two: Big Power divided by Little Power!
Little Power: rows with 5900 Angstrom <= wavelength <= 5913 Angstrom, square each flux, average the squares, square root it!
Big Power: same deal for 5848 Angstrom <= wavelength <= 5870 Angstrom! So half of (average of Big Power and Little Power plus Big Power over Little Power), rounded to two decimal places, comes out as 1.99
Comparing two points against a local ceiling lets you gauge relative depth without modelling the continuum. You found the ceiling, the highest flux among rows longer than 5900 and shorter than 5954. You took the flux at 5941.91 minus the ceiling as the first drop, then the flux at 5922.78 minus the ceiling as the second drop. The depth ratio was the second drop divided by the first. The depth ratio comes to 4.0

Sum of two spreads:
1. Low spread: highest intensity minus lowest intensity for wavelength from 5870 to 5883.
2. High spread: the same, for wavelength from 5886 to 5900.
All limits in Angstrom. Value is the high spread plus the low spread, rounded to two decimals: 0.63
